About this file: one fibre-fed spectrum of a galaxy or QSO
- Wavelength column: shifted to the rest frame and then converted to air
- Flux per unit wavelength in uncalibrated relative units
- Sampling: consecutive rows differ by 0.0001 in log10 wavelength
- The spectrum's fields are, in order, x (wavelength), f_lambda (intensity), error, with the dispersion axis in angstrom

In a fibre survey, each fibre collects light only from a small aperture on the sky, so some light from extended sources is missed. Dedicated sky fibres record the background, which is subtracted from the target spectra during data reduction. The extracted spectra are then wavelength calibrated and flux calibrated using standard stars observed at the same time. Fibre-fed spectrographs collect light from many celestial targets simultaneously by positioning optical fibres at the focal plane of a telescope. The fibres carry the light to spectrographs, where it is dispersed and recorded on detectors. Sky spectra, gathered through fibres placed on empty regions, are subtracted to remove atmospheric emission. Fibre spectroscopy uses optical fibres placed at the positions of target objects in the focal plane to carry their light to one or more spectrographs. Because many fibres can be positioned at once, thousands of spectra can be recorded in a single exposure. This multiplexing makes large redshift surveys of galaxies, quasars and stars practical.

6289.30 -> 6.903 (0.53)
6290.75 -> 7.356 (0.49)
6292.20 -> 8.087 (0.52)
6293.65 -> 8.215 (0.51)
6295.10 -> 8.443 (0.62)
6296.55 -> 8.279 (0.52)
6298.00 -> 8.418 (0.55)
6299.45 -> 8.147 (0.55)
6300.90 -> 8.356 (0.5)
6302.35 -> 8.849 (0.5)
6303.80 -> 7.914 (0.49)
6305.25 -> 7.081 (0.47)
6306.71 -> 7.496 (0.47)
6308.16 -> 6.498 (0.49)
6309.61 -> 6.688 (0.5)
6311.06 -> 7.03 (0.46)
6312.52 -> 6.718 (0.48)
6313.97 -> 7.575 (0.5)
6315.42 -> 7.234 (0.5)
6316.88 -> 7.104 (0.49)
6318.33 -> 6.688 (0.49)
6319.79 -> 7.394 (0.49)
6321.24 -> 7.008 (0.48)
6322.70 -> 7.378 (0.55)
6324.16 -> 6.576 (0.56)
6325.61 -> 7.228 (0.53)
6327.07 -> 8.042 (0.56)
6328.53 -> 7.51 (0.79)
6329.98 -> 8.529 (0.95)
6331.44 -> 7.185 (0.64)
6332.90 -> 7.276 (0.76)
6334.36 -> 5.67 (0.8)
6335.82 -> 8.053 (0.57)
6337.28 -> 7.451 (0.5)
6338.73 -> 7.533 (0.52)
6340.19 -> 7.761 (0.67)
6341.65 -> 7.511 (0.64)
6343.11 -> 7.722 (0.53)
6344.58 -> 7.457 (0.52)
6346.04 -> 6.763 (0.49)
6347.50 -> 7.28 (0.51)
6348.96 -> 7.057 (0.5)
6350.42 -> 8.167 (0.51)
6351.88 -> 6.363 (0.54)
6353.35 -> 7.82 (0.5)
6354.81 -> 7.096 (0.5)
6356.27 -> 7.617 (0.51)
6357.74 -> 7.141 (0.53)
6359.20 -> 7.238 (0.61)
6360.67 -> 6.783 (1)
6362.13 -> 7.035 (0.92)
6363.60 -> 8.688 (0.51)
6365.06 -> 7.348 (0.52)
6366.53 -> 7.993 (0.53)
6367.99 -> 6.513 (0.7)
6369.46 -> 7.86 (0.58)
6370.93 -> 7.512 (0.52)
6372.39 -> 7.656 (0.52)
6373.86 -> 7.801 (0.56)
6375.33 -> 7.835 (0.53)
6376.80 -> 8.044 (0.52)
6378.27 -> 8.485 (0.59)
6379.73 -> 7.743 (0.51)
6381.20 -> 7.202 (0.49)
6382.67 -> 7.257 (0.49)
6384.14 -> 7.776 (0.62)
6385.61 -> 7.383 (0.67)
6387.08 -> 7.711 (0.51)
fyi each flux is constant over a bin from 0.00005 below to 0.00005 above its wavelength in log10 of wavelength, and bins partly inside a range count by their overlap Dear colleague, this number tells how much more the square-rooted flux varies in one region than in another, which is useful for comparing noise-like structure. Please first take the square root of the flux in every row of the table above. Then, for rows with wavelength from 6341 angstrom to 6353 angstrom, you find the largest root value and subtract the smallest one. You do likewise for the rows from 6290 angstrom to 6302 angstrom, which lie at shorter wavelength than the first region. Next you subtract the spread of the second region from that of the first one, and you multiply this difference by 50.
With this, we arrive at 7.1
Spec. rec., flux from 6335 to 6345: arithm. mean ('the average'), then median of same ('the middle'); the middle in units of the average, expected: 0.99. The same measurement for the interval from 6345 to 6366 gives 0.98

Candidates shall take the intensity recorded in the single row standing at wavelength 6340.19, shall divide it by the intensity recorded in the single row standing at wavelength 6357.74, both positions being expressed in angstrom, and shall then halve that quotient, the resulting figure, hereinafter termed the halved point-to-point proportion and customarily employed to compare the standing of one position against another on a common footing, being 0.543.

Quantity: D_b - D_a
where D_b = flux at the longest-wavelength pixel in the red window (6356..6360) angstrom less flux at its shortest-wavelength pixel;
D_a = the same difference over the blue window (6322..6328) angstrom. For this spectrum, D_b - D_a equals -1.0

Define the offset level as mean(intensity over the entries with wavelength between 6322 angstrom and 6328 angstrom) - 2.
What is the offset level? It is 5.31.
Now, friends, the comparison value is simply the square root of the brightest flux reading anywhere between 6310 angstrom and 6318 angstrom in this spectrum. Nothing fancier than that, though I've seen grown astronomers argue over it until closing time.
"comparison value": 2.75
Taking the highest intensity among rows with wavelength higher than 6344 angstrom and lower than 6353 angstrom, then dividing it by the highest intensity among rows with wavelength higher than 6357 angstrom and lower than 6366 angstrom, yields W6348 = 0.94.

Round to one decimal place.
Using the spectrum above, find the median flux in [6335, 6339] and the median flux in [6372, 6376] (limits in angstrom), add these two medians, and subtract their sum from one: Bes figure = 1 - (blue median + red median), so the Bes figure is -14.3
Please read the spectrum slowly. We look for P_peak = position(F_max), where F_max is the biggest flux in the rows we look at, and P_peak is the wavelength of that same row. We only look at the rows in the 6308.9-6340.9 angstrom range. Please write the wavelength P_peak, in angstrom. 6329.98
